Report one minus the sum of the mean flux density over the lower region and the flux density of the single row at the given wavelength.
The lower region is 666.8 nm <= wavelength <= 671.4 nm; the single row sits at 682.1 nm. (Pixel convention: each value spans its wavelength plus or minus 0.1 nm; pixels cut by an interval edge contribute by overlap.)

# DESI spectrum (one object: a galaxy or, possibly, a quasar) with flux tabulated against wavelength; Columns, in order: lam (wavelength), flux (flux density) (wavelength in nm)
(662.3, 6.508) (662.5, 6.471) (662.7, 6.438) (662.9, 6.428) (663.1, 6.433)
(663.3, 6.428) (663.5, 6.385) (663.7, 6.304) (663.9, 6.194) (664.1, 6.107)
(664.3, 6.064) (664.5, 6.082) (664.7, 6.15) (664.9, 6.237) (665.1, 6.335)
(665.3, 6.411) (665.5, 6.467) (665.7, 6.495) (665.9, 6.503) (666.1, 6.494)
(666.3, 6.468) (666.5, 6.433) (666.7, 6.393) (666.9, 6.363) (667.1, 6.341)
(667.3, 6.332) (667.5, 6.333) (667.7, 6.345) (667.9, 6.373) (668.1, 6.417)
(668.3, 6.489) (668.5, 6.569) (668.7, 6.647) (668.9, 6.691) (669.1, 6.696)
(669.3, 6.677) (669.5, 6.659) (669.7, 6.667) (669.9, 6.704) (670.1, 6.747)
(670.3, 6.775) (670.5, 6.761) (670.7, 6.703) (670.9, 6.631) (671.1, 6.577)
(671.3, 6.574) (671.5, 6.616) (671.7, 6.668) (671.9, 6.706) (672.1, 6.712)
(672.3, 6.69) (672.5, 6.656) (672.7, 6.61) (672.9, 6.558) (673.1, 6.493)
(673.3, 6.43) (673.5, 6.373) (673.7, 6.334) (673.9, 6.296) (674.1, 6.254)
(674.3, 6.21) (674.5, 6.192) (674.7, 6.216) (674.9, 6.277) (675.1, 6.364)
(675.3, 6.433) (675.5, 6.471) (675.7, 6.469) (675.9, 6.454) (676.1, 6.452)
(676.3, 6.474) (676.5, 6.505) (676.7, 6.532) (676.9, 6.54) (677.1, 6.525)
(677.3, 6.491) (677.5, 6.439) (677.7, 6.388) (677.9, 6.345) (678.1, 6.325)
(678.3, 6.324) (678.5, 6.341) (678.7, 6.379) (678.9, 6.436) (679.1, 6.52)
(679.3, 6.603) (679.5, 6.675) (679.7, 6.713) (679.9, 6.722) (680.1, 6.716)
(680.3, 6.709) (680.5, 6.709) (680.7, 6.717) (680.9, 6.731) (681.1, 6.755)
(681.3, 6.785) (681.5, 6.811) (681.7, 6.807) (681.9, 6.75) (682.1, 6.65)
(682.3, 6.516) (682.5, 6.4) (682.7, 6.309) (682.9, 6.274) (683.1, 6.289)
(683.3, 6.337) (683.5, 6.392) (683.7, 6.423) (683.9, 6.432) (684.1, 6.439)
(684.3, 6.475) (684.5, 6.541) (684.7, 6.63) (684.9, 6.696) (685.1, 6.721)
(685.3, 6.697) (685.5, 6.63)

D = -12.2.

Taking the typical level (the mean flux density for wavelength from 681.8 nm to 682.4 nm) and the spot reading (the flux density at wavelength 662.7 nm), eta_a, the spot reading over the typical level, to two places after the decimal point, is 0.97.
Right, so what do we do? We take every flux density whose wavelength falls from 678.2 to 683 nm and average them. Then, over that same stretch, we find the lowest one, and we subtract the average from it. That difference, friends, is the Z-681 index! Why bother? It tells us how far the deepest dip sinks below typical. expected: -0.32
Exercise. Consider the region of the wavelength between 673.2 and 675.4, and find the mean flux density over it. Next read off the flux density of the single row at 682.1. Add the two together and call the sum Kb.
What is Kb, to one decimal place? 13.0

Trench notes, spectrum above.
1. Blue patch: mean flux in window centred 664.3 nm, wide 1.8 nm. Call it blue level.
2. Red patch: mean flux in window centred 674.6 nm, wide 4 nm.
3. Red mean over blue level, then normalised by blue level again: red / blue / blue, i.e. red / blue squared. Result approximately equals 0.166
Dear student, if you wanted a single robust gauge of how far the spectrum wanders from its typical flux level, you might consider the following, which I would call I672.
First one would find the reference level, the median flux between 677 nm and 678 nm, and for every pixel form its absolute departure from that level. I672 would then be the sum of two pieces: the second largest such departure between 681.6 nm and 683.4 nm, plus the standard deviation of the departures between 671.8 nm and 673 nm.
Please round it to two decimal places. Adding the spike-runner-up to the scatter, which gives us 0.37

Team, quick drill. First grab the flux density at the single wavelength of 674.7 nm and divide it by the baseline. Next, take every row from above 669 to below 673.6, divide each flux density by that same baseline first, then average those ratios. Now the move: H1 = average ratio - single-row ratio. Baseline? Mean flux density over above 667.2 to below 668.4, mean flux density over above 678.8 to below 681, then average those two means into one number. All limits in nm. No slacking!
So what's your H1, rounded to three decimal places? 0.065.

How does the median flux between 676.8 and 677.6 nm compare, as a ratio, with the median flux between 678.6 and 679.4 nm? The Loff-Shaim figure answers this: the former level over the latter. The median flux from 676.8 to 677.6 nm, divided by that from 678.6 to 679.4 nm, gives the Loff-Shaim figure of 1.005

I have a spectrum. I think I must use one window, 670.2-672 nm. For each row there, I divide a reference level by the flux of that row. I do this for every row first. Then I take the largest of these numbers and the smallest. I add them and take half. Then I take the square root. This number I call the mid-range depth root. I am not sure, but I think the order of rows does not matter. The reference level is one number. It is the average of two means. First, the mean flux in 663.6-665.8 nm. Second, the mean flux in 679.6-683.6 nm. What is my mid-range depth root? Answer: 0.98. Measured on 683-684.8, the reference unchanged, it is 1.00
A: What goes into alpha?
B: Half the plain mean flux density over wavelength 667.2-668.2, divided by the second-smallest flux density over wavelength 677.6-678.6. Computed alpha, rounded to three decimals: 0.503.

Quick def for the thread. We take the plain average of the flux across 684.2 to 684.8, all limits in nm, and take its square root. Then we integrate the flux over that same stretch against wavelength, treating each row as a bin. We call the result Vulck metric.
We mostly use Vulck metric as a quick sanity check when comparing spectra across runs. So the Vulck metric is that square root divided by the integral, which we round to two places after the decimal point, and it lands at 0.65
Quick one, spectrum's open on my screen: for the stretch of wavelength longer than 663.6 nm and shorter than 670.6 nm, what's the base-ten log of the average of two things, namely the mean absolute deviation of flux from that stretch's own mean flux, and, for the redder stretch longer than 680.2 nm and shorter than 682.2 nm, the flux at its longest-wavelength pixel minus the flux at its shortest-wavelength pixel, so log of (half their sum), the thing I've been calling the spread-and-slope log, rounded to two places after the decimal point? -1.28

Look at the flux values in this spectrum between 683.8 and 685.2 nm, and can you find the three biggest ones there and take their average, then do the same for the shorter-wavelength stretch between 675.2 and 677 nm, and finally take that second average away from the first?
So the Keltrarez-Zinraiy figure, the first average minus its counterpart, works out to 0.16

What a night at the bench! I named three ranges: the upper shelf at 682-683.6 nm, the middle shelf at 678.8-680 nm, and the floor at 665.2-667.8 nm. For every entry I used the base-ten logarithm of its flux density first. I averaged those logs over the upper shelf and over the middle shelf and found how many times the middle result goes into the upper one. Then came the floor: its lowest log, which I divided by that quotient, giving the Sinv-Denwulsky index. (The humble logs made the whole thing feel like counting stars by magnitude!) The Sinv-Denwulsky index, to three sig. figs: 0.816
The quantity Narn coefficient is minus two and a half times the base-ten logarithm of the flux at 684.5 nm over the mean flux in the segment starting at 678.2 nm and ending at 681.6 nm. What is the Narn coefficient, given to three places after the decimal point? 0.014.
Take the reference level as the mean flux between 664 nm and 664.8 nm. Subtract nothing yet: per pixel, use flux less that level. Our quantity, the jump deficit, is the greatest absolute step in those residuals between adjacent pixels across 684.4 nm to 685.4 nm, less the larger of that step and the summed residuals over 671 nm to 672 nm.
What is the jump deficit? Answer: -2.5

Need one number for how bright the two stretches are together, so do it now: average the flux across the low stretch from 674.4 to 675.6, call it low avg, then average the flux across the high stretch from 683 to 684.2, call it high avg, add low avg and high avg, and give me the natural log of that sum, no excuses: 2.542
